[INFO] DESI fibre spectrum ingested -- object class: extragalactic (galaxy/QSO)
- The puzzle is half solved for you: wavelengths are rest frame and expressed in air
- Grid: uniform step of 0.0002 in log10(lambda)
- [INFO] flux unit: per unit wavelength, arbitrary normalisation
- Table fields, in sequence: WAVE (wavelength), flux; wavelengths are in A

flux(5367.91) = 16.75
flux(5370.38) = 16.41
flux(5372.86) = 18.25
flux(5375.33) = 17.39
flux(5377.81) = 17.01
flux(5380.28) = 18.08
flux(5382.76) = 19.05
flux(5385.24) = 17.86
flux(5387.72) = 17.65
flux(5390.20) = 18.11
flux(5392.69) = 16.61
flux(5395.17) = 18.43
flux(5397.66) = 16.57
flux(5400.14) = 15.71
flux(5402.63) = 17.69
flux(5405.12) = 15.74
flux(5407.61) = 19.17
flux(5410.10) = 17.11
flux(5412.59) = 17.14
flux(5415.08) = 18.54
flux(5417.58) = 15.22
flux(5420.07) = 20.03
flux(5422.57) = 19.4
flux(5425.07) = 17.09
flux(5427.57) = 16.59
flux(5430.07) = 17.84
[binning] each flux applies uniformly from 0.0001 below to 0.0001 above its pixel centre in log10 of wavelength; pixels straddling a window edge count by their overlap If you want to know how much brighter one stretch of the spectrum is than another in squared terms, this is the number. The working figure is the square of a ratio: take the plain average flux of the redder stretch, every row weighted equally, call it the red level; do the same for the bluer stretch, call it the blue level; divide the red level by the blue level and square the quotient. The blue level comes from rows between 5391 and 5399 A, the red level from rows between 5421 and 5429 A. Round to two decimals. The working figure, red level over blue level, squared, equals 1.06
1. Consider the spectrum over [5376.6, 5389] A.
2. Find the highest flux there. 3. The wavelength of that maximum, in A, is 5382.76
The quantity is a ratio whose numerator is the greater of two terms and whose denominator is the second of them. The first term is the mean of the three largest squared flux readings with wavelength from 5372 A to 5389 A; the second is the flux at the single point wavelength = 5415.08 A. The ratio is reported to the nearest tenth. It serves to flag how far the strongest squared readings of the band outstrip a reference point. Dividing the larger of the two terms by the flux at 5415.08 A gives 18.4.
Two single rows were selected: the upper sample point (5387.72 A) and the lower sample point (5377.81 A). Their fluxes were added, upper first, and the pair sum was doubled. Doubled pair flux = 69.3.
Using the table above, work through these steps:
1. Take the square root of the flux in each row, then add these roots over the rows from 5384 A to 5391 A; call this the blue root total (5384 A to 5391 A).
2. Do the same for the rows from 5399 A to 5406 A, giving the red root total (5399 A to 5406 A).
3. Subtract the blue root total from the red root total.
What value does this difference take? -0.5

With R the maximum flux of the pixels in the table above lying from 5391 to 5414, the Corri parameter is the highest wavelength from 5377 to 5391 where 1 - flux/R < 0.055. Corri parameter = 5382.76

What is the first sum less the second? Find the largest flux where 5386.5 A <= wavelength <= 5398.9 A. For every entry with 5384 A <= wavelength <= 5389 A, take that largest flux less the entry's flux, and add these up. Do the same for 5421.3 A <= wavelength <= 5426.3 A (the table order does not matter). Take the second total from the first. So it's 1.0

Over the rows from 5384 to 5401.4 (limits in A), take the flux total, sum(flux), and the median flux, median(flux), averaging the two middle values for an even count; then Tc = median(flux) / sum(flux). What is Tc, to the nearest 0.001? 0.146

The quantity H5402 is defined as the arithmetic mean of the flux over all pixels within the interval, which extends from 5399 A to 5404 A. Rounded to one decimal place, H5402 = 16.7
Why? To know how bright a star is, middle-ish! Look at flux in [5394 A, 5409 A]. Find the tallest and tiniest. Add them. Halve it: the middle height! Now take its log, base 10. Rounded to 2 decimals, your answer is 1.24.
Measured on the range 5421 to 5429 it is 1.26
